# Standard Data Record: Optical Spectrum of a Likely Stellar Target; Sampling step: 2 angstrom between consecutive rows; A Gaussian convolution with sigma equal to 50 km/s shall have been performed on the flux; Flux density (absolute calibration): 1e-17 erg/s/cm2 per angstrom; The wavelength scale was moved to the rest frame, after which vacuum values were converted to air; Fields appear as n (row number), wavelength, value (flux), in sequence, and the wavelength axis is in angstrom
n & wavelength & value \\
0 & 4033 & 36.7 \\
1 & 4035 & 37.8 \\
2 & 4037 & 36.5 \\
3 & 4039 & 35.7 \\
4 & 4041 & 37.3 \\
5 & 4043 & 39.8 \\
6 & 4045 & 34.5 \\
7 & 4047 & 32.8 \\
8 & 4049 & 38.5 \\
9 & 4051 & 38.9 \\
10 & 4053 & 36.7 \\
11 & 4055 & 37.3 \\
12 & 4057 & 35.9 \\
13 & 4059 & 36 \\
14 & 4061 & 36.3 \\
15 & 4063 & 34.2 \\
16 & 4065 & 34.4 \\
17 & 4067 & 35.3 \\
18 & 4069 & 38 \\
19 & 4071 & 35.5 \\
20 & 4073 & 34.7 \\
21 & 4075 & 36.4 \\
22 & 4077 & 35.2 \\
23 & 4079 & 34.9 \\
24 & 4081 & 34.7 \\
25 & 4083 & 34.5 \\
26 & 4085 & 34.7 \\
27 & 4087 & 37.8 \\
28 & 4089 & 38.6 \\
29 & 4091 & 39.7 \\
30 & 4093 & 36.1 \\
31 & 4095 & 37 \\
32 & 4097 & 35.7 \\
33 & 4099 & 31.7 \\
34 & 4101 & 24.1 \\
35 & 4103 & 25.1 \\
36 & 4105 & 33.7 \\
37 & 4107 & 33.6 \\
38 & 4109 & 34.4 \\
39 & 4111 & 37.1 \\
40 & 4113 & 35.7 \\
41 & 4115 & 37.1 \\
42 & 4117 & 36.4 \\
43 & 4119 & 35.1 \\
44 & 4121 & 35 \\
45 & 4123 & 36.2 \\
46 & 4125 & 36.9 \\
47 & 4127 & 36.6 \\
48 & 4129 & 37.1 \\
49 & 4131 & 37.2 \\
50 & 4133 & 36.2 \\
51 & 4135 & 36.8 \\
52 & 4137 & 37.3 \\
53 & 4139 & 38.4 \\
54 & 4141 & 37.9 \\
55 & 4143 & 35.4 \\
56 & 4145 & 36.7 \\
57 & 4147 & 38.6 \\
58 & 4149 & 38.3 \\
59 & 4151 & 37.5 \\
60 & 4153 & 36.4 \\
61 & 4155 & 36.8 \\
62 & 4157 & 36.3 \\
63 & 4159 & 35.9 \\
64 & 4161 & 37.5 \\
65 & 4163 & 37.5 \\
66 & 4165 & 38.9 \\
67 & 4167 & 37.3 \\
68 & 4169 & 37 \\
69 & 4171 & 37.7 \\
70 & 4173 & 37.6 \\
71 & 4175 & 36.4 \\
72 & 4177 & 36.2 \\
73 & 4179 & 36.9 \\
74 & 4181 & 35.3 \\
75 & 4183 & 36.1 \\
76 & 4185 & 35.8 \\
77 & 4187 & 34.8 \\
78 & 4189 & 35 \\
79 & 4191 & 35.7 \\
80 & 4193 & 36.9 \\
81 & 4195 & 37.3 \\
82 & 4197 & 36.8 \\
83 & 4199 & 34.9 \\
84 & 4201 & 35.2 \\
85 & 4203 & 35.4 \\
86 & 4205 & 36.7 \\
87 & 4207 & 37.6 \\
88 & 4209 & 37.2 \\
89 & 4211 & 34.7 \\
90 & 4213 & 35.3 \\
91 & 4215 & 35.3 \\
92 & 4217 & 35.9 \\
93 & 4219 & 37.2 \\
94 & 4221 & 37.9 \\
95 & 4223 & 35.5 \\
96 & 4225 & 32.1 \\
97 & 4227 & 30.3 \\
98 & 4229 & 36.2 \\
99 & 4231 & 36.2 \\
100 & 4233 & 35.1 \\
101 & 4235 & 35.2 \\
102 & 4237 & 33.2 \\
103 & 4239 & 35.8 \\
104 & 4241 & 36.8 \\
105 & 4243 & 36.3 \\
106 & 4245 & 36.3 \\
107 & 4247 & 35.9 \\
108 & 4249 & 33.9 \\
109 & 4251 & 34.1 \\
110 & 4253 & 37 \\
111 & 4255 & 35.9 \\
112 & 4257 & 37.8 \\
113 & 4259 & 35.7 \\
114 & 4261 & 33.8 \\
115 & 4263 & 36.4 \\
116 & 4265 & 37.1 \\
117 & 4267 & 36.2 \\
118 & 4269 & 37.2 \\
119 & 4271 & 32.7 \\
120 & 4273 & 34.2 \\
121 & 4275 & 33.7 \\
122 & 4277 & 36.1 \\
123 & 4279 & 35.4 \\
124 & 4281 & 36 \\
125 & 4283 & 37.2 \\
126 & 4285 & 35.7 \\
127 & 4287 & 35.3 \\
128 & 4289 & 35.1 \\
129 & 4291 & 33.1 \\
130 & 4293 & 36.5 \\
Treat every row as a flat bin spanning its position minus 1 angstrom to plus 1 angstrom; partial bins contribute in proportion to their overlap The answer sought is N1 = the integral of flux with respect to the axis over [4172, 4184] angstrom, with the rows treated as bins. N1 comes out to 437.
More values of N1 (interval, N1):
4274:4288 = 499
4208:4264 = 1986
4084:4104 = 681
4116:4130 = 507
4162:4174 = 452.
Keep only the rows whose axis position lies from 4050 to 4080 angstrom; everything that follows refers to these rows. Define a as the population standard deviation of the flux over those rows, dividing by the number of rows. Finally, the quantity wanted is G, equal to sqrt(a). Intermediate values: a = 1.3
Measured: 1.14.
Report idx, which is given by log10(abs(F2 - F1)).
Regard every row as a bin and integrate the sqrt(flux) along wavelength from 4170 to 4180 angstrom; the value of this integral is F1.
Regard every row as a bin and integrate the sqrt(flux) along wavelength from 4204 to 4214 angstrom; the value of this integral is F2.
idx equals -0.26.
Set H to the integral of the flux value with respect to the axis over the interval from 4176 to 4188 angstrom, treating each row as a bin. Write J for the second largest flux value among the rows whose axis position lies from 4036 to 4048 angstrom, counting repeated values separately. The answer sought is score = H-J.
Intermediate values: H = 430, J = 37.3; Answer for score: 393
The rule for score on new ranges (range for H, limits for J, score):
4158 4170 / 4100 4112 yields 414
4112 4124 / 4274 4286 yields 395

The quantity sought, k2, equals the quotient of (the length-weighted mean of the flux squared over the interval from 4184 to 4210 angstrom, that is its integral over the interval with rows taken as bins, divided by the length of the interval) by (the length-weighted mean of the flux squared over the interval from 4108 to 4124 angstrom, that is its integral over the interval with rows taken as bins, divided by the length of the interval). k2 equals 1.01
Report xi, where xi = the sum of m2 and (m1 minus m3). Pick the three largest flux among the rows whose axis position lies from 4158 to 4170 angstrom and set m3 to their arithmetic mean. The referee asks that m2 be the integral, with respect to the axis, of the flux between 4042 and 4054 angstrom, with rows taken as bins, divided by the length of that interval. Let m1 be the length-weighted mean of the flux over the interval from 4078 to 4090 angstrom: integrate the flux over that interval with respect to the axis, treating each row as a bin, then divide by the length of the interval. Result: 34.8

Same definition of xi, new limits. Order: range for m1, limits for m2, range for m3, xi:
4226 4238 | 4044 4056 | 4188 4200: 33.8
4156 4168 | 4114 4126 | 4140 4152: 35.1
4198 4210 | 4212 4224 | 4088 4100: 33.9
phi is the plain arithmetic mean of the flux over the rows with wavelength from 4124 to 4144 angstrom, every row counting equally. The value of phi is 37.0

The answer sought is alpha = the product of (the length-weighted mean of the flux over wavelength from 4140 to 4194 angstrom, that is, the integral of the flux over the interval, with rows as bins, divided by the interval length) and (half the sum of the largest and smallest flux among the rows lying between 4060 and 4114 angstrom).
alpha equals 1173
